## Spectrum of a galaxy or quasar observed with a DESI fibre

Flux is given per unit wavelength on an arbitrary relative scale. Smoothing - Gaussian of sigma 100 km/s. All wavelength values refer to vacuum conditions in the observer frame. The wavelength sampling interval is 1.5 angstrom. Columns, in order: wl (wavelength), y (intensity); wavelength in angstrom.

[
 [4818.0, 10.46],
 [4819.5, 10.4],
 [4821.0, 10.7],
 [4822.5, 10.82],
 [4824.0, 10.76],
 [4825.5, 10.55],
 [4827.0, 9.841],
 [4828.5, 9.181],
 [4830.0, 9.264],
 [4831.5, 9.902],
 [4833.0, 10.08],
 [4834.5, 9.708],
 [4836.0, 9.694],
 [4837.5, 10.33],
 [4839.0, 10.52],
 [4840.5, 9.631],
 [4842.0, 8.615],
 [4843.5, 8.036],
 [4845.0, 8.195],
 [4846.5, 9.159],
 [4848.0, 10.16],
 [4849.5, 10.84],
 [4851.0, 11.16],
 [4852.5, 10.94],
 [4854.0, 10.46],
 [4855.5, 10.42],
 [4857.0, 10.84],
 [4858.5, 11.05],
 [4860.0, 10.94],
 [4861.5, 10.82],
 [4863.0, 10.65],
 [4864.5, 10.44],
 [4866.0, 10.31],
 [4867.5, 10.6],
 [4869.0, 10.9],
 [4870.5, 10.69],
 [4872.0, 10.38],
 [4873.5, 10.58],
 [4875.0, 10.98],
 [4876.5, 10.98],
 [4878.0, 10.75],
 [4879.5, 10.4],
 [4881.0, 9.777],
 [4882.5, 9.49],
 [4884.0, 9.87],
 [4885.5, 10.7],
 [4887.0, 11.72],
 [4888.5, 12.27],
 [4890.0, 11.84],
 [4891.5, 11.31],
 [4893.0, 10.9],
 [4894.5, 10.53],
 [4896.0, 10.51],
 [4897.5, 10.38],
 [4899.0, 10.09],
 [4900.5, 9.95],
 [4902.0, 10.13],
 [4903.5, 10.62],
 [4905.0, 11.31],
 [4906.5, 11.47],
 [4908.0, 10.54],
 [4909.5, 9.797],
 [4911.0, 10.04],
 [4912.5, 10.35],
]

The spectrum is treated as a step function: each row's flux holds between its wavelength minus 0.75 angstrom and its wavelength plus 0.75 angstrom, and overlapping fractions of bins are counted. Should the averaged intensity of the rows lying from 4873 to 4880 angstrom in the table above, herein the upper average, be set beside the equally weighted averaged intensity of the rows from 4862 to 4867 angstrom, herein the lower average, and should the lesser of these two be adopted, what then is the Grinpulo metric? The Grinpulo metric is 10.5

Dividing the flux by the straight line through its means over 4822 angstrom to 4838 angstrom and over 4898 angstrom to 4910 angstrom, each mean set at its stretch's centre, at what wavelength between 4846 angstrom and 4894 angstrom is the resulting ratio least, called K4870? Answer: 4846.5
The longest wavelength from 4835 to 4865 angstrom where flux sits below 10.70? 4864.5 angstrom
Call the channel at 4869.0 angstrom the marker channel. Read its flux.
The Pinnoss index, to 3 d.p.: 10.900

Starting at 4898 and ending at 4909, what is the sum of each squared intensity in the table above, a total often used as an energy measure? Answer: 787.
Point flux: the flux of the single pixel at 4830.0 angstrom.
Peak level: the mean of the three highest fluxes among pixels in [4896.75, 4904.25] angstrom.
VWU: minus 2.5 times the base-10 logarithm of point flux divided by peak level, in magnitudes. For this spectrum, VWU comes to 0.12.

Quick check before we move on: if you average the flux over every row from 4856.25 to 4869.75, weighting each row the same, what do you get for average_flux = 10.73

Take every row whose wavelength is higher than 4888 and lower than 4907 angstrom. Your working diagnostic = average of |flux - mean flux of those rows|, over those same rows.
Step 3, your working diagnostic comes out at 0.60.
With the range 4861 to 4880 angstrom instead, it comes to 0.19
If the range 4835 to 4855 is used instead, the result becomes 0.87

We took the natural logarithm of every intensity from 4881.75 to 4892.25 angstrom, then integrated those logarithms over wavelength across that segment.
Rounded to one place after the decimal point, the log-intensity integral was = 25.2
